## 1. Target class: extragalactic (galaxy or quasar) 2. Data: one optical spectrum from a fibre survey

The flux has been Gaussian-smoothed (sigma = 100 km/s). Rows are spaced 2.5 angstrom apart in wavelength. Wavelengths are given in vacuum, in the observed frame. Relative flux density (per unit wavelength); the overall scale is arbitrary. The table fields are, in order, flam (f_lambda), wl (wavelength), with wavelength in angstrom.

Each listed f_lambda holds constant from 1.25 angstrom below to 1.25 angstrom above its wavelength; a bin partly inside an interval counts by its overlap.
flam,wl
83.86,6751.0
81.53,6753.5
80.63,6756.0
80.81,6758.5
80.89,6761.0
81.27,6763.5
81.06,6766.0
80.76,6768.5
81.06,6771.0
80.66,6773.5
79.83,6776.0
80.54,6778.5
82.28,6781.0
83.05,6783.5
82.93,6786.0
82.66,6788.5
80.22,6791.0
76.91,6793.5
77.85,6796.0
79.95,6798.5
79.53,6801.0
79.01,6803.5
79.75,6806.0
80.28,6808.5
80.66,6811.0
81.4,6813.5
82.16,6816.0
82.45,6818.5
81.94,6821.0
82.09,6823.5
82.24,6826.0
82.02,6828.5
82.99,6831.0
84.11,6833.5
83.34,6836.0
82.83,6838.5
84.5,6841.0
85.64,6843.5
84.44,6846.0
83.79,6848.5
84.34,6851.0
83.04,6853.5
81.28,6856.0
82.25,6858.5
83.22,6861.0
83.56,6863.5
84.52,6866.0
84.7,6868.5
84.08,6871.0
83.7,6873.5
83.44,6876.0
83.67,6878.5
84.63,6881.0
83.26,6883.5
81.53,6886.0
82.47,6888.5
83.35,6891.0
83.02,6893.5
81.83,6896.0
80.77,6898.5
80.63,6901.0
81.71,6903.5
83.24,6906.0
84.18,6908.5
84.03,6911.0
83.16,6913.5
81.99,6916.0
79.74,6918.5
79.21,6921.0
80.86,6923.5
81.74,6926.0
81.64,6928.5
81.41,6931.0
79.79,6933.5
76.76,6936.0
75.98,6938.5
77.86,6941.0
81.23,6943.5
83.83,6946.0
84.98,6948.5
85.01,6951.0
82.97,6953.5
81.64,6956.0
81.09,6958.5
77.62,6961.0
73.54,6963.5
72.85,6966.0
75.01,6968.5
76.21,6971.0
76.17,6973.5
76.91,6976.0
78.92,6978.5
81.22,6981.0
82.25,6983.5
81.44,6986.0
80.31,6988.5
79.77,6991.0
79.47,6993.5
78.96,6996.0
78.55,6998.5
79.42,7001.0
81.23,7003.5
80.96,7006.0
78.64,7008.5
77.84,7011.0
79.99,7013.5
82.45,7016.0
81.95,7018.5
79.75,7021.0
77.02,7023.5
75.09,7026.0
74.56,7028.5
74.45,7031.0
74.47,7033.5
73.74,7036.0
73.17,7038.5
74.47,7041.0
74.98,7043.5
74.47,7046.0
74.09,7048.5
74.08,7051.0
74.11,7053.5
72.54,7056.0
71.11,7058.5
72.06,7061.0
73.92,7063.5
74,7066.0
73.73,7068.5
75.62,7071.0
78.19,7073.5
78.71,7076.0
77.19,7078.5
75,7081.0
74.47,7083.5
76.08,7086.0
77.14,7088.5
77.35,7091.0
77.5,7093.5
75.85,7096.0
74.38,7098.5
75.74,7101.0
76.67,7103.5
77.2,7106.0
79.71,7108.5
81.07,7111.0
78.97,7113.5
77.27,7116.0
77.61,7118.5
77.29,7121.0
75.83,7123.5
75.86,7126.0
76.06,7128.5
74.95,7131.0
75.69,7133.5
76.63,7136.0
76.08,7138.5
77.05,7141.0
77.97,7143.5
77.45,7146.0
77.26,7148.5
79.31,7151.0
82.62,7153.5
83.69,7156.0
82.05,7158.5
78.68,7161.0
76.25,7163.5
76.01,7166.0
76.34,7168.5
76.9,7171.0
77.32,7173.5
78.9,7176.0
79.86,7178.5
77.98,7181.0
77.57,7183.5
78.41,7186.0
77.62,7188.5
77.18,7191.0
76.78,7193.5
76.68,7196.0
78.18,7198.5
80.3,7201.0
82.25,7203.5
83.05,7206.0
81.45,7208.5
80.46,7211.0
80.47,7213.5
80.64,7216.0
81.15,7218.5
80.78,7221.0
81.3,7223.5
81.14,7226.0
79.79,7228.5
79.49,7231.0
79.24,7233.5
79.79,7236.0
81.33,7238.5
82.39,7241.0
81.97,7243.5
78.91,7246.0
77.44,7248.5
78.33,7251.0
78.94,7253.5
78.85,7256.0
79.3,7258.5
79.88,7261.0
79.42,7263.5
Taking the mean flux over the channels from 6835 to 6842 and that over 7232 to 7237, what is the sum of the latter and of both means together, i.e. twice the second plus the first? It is 243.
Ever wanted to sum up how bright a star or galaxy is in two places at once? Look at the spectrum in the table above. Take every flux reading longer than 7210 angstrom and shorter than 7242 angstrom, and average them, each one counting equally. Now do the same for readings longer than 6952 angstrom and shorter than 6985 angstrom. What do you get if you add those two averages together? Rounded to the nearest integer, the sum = 159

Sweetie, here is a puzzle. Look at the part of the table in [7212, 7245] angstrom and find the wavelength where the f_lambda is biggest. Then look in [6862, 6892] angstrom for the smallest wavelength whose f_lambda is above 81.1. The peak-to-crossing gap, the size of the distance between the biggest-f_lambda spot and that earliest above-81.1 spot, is 377.5 angstrom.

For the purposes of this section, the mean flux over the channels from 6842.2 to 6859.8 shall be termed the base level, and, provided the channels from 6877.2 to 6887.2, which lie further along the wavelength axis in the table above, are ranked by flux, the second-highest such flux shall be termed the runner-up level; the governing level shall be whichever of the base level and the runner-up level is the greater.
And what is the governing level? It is 84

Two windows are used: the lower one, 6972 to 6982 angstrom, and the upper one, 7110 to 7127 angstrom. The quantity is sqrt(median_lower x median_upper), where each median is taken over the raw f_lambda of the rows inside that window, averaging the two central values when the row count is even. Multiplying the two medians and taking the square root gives 78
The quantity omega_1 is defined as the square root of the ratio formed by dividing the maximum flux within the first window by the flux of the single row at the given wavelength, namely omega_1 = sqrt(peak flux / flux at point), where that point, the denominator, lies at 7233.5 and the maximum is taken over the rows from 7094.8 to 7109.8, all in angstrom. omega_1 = 1.00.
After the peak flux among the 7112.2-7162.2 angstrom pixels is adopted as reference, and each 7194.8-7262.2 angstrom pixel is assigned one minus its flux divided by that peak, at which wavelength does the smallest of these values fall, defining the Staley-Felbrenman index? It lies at 7206.0 angstrom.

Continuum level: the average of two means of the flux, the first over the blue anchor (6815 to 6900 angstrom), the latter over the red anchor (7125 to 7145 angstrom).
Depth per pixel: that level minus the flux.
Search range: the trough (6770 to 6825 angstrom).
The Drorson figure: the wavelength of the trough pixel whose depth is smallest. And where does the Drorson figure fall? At 6783.5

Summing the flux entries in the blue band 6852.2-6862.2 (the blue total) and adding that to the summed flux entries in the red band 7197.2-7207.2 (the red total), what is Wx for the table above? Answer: 654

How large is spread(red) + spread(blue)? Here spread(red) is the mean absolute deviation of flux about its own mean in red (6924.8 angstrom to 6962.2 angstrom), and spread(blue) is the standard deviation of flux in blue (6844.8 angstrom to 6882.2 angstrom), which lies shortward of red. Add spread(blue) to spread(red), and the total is 3.1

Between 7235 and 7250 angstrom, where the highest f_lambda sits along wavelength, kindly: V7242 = 7241.0 angstrom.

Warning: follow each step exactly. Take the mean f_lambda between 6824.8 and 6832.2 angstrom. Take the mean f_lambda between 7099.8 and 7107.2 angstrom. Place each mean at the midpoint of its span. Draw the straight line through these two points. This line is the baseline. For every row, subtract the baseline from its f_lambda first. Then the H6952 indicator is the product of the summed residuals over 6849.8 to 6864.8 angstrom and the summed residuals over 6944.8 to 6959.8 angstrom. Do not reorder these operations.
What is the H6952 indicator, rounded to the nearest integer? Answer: 144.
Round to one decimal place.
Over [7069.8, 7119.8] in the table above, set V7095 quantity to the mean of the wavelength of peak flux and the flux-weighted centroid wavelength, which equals 7102.9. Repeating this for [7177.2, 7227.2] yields 7204.2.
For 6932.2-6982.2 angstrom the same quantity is 6954.0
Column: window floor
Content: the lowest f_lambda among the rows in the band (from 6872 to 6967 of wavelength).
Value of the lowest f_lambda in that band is 72.85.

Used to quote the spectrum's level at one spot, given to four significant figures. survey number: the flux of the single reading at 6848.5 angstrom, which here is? 83.79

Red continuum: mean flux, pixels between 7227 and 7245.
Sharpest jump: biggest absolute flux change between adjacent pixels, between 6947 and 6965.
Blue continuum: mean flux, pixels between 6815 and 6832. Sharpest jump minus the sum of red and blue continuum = -159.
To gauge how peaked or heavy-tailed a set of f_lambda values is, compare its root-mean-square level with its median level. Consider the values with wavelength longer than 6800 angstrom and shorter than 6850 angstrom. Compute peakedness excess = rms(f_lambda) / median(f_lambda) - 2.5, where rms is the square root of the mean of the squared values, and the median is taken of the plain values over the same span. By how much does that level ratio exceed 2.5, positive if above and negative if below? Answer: -1.499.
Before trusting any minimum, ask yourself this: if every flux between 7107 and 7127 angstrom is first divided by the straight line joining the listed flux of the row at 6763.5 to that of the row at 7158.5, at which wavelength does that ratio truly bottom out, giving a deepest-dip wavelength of 7123.5 angstrom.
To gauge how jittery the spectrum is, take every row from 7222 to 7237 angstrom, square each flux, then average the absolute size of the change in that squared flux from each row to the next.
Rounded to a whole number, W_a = 84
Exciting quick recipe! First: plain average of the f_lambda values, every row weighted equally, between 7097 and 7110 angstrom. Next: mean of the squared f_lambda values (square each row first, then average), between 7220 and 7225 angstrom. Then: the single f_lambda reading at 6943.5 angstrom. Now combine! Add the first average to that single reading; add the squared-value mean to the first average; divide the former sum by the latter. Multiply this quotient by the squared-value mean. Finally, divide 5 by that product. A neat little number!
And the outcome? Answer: 0.0320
